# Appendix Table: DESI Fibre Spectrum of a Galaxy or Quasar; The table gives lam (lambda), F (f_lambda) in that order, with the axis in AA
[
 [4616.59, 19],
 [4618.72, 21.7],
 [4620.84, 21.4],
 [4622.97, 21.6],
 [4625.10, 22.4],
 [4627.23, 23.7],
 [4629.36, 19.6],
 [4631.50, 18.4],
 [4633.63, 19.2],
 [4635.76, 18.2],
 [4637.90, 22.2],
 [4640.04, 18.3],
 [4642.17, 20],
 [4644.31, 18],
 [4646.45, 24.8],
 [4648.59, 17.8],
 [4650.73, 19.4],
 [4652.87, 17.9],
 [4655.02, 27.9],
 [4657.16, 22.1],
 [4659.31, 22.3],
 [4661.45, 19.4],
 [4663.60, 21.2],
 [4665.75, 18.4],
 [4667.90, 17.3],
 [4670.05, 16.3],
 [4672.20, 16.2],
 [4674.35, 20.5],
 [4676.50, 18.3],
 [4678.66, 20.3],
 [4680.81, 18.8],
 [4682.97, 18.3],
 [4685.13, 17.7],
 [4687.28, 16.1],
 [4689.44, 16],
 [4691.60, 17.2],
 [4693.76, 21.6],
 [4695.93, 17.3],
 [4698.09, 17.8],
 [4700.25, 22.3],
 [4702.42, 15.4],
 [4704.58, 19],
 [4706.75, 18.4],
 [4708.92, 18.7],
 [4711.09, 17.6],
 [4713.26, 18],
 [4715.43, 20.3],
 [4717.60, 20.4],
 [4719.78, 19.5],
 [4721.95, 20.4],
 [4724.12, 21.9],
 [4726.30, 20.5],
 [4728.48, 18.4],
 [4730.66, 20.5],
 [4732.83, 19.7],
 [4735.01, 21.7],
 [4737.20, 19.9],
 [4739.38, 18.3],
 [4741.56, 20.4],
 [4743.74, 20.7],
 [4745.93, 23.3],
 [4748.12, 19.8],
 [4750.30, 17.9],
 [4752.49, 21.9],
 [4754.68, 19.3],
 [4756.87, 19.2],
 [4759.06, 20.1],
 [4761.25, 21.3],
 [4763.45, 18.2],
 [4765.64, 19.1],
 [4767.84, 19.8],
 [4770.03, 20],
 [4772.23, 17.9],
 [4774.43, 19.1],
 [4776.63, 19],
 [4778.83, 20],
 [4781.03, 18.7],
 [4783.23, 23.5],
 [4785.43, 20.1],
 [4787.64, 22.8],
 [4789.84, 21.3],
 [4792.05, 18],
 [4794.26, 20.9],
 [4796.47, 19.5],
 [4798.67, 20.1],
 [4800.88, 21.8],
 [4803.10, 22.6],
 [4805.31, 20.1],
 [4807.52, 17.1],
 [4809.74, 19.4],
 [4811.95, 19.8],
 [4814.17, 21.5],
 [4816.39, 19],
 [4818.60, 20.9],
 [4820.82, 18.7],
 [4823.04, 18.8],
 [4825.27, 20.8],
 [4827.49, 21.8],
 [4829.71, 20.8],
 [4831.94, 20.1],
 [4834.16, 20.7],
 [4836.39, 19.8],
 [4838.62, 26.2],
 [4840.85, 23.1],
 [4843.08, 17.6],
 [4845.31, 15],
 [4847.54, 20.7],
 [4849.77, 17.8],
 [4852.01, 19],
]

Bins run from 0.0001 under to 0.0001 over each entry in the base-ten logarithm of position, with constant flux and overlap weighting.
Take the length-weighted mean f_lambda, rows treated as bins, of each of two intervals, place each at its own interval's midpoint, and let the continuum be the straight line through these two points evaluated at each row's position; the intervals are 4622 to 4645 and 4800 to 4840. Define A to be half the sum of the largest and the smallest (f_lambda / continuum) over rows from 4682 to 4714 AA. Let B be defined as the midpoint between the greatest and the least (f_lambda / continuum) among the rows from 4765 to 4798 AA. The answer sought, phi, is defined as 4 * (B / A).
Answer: 4.36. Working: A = 0.93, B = 1.01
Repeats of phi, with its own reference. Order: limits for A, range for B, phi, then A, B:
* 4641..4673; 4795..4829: 3.55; 1.09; 0.97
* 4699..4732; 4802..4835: 4.17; 0.93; 0.97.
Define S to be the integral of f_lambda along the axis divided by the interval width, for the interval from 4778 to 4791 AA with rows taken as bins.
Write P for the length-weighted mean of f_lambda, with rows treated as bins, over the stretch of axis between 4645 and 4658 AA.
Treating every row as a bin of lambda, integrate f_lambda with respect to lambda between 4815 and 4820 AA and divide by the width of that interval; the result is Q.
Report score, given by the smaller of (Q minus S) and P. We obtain -1.1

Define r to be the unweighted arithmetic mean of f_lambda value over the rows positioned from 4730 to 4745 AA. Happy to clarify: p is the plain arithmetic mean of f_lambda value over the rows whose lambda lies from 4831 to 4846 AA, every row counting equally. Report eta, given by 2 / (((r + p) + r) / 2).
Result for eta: 0.066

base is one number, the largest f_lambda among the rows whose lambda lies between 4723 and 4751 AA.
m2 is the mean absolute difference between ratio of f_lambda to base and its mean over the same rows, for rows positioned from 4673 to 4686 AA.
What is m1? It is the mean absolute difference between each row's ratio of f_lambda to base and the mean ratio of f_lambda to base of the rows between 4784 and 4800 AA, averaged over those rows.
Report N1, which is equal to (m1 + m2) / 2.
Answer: 0.0438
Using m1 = 0.047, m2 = 0.041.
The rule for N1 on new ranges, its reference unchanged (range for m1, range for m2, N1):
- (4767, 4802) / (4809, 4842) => 0.0535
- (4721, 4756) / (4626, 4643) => 0.0558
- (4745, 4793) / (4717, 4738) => 0.0434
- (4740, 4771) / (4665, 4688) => 0.0476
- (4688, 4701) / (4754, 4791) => 0.0702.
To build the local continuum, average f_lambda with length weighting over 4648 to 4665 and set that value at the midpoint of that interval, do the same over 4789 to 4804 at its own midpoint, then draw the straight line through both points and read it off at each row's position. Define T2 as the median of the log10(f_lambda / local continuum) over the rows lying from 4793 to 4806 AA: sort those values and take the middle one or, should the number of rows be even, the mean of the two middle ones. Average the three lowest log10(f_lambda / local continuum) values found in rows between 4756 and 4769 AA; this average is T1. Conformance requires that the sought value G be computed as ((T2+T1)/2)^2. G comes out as 0.0004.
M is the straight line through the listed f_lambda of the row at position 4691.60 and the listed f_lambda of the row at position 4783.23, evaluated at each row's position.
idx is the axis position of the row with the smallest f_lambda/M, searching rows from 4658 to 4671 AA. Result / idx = 4670.05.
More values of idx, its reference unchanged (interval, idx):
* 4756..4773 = 4772.23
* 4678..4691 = 4689.44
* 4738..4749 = 4739.38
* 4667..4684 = 4672.20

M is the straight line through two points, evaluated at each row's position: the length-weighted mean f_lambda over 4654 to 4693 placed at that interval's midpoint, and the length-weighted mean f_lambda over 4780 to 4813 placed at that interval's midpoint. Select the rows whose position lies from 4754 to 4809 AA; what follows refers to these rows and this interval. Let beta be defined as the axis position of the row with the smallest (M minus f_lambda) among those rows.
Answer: 4783.23 AA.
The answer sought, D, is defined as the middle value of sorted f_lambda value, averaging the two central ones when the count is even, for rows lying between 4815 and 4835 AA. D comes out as 20.7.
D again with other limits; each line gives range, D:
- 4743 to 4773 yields 19.8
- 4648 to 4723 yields 18.4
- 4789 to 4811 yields 20.1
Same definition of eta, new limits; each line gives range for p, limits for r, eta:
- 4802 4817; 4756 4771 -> 0.067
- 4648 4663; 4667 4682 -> 0.070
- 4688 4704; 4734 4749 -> 0.067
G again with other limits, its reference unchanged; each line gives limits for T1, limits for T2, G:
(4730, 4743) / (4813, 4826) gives 0.0005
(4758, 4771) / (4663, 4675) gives 0.0028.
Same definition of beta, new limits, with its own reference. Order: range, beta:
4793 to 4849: 4838.62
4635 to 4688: 4655.02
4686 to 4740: 4700.25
